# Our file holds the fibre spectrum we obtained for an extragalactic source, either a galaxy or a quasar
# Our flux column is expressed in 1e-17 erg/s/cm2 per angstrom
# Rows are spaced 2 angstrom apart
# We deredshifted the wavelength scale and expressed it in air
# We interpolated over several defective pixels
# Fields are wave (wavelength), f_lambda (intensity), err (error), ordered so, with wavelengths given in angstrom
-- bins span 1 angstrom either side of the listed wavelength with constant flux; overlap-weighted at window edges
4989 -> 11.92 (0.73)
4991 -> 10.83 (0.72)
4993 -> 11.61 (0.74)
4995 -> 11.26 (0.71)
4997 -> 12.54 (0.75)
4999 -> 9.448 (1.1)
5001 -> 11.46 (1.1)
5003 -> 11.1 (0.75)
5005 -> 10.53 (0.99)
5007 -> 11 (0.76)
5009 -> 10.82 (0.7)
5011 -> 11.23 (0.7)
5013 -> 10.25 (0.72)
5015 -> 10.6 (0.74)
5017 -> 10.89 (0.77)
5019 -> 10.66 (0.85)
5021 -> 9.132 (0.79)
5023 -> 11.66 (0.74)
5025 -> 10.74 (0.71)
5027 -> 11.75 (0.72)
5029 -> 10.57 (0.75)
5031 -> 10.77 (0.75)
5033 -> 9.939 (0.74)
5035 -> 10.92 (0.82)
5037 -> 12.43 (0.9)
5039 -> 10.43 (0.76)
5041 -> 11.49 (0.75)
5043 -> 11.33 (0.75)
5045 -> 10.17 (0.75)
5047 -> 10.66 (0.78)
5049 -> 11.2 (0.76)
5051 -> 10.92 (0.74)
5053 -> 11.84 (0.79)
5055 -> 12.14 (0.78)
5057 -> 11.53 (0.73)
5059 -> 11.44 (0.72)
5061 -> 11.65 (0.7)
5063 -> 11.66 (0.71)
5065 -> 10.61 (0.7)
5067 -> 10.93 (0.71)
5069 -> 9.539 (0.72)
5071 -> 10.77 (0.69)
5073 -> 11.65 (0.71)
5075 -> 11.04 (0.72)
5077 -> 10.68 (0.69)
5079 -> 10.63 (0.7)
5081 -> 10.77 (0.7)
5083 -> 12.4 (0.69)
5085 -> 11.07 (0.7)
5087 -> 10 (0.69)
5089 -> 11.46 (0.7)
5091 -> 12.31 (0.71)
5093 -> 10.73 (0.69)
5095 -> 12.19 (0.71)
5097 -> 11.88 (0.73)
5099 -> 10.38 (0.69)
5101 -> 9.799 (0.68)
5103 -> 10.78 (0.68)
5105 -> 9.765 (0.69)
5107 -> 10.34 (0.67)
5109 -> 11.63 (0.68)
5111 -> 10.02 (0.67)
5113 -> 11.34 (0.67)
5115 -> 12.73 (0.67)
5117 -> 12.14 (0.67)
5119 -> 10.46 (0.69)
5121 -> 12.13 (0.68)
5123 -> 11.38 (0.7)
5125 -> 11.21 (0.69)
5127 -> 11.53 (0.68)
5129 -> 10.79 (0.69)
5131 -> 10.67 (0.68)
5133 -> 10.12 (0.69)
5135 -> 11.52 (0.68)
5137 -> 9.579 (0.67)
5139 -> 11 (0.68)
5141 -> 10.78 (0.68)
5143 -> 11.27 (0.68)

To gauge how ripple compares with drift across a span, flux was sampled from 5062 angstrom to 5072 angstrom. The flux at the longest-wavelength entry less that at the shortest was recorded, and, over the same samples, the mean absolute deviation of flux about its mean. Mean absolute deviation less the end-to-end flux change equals 1.4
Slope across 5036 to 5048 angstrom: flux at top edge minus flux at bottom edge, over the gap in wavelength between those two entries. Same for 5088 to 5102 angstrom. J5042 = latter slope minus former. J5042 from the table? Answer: 0.0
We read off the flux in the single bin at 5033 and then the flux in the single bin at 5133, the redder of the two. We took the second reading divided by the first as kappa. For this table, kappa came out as 1.02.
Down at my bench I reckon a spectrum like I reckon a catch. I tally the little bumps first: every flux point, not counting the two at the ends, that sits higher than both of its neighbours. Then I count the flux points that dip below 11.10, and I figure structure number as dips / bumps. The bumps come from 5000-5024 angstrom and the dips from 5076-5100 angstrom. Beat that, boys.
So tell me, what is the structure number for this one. 2.3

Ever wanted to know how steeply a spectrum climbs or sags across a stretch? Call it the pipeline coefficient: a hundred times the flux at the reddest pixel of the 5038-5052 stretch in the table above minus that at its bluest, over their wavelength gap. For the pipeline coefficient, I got 4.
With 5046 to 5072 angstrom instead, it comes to 0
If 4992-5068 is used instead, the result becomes -1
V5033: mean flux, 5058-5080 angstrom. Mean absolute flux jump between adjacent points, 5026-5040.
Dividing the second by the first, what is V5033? 0.10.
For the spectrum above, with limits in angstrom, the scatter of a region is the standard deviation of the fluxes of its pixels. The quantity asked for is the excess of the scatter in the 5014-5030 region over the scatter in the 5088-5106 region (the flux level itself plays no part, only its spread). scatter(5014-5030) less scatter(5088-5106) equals -0.17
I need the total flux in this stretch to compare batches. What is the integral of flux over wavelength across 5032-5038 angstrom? 66.6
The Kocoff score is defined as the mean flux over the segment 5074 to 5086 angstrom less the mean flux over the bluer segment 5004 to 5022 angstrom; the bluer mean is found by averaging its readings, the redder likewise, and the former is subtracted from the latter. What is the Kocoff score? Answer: 0.5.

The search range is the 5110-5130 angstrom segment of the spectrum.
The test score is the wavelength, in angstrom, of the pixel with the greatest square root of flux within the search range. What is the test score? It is 5115 angstrom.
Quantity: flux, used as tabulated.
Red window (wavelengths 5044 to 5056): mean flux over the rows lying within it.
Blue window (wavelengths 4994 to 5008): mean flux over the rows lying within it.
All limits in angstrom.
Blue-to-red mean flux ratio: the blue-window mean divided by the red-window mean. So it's 0.99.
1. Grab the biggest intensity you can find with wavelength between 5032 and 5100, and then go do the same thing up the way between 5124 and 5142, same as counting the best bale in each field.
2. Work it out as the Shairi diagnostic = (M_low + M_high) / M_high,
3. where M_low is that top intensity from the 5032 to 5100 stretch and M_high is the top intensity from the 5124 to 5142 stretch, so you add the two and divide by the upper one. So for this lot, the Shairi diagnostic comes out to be 2.08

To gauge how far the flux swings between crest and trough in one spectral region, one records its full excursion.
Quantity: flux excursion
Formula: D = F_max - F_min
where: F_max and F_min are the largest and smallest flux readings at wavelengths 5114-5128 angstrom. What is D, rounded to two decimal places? 2.27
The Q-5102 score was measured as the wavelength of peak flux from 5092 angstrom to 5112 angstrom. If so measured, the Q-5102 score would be 5095 angstrom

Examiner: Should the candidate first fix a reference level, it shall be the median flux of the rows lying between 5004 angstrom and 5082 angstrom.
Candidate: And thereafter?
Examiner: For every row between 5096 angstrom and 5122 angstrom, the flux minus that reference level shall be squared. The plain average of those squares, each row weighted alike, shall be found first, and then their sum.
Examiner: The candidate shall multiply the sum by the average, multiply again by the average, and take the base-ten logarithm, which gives 1.0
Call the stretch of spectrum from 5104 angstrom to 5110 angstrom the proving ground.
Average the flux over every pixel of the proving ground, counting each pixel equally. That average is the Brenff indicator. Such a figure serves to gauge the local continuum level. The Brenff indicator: 10.6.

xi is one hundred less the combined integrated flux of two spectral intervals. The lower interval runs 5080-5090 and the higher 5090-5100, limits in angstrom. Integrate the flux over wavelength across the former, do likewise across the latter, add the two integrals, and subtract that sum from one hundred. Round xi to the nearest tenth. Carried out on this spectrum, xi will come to -126.4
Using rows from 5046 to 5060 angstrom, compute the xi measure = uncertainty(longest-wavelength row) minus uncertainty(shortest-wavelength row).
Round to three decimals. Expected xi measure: -0.060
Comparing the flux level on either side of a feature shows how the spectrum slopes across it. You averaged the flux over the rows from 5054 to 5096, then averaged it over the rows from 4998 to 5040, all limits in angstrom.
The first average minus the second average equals 0.4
